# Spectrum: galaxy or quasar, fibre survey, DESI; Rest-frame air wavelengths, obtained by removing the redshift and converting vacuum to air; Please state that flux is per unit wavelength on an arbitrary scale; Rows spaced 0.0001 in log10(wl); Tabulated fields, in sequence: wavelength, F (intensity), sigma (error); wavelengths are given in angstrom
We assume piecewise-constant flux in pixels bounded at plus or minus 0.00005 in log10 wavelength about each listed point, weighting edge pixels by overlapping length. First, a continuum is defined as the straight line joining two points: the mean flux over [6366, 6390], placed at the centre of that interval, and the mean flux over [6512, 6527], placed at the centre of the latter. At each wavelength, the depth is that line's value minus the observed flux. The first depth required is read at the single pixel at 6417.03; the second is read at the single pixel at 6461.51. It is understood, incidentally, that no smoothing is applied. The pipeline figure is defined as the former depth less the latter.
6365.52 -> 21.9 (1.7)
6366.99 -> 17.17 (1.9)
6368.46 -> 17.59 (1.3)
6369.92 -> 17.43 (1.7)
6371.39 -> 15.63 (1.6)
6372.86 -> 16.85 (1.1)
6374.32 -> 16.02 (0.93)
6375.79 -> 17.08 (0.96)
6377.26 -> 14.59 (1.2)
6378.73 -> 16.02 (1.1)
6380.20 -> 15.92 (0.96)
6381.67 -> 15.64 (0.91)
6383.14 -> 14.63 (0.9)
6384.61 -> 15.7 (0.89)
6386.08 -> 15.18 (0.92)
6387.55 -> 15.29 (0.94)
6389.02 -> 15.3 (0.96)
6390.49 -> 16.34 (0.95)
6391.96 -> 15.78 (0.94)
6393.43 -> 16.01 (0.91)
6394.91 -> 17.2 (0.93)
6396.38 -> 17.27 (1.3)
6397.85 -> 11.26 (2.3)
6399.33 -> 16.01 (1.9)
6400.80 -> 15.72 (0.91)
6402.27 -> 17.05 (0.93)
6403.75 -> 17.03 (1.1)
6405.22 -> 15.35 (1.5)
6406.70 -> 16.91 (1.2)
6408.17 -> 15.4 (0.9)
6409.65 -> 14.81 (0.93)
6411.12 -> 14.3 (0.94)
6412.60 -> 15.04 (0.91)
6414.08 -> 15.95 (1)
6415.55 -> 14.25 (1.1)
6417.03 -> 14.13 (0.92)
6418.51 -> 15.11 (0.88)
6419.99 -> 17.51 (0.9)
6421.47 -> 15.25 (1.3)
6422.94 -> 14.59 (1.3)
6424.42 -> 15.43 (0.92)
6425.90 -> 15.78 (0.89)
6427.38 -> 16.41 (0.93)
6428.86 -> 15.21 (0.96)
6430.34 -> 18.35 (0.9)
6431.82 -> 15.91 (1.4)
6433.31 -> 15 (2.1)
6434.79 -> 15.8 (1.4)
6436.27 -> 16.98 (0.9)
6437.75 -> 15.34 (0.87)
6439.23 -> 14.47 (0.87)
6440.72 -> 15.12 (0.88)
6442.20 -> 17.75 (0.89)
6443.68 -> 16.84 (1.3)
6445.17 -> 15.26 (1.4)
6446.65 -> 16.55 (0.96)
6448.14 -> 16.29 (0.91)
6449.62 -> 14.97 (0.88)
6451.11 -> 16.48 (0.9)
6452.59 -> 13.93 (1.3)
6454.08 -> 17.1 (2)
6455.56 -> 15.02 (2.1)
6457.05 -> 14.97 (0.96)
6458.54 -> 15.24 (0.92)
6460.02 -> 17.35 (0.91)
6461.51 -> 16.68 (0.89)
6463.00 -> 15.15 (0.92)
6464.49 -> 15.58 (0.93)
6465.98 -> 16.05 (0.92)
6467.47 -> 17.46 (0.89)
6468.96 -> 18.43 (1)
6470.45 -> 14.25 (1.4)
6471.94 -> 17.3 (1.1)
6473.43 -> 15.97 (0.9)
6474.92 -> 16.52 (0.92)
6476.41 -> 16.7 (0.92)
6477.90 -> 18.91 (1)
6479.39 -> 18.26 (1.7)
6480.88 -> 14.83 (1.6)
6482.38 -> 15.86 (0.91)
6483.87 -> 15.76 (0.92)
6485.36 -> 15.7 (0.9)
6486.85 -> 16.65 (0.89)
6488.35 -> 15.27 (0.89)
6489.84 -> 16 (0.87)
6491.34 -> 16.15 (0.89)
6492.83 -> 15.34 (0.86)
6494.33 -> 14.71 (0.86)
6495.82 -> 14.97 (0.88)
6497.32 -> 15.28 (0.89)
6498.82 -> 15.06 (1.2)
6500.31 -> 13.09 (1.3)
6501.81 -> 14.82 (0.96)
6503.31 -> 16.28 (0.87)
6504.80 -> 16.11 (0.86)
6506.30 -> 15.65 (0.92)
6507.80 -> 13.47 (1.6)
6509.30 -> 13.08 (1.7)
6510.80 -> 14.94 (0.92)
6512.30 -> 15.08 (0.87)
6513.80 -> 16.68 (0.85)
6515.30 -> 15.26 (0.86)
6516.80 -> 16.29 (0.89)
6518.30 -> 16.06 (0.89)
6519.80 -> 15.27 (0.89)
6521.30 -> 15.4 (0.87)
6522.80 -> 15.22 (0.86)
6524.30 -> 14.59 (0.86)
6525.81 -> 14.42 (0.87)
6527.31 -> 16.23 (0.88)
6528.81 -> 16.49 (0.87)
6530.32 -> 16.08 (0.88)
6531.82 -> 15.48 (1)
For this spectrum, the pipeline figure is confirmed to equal 2.7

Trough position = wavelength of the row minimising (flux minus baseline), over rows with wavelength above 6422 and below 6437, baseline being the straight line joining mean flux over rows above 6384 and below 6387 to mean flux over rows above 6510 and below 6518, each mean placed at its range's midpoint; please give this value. 6422.94 angstrom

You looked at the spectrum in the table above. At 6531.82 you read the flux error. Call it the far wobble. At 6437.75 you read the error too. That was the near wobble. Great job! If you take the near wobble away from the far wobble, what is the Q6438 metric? 0.13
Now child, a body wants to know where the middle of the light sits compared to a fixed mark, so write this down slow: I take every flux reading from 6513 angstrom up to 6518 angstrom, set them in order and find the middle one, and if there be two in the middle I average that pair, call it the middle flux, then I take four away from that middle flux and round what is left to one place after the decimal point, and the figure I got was 12.3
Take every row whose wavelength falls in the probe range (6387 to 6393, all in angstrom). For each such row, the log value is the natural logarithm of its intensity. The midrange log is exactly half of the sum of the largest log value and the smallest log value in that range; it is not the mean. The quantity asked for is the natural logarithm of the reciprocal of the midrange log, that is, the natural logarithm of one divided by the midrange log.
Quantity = -1.02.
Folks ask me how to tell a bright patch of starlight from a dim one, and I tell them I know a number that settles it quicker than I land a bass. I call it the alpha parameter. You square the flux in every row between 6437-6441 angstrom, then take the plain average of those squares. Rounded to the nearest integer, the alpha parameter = 224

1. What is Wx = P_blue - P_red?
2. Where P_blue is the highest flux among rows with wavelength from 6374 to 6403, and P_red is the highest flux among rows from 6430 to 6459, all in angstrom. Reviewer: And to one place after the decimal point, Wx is -1.1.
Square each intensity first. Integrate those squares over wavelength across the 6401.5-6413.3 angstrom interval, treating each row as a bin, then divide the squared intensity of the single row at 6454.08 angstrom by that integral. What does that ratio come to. 0.100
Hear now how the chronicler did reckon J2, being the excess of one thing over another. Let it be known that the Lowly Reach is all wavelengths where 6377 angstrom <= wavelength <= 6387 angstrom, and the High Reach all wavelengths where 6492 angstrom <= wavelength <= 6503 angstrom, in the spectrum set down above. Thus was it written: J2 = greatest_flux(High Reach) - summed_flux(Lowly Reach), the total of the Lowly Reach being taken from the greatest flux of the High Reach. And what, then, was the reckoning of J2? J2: -92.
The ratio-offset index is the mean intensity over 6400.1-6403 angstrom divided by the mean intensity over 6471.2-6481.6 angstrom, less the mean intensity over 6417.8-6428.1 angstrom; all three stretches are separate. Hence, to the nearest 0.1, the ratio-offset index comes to -14.8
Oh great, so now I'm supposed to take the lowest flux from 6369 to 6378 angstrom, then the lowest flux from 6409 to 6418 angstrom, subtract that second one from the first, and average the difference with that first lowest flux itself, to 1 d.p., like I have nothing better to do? 7.5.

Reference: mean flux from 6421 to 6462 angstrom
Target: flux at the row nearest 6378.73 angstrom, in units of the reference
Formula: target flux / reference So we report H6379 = 1.01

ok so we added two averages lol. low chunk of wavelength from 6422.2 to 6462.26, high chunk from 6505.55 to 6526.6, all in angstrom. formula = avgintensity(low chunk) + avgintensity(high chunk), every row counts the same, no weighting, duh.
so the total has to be 31.0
